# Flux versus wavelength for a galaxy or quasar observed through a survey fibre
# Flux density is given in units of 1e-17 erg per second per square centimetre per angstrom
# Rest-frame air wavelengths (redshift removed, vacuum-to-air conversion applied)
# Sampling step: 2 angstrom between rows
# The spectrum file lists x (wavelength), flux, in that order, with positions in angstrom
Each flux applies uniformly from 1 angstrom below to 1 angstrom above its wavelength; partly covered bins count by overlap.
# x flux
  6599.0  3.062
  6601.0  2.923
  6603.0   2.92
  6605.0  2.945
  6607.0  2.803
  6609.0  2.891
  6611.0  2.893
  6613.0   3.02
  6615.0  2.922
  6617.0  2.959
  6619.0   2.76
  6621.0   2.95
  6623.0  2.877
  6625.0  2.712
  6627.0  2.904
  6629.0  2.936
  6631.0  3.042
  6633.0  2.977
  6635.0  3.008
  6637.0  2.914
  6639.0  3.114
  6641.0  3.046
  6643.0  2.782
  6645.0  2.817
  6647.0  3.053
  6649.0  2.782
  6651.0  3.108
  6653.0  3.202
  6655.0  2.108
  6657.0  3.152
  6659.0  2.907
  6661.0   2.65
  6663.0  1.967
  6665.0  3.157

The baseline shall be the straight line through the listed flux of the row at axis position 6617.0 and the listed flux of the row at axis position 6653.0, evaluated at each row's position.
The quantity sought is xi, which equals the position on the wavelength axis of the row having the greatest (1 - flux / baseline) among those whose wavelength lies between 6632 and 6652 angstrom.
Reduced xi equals 6649.0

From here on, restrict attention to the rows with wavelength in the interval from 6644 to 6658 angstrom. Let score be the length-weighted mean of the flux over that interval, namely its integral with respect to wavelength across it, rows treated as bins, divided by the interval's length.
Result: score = 2.89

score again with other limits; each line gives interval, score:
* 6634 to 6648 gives 2.96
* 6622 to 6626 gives 2.79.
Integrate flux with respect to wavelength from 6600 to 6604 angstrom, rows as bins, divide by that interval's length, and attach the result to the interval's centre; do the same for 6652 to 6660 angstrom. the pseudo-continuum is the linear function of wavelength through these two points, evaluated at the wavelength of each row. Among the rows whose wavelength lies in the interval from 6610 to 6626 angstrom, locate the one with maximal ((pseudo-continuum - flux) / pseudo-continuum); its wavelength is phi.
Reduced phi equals 6625.0 angstrom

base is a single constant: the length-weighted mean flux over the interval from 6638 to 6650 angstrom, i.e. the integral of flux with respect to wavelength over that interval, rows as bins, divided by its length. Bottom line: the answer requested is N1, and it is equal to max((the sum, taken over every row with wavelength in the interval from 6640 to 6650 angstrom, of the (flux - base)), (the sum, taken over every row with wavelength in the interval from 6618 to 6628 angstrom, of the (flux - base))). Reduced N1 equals -0.18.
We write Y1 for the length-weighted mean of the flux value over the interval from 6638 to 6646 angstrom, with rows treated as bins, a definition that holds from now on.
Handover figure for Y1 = 2.94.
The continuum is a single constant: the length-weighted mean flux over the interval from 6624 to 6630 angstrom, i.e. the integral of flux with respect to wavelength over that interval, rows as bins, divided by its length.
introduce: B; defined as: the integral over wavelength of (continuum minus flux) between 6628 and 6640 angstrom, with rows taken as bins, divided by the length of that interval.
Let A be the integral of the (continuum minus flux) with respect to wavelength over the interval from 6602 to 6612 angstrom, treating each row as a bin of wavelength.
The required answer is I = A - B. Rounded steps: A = -0.40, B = -0.148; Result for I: -0.2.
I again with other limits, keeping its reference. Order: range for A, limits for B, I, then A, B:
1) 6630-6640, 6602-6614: -1.5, -1.60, -0.061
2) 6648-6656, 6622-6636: 0.5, 0.41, -0.072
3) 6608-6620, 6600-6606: -0.6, -0.68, -0.079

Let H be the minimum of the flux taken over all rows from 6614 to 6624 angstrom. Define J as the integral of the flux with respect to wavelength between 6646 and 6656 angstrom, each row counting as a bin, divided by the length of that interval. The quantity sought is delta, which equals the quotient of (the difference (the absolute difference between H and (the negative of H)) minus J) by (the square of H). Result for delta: 0.350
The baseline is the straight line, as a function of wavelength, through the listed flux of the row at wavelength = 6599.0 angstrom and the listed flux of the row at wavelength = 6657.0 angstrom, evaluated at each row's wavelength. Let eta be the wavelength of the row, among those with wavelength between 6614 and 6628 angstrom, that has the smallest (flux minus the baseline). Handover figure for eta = 6625.0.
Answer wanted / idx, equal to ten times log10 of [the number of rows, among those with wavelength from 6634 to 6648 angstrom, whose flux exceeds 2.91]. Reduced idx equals 7.0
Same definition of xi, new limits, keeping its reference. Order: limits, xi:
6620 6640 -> 6625.0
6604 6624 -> 6619.0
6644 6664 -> 6663.0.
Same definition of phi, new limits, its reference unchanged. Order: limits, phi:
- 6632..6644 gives 6643.0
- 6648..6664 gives 6663.0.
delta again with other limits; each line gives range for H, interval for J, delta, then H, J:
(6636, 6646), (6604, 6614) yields 0.343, 2.782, 2.91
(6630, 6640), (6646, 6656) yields 0.351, 2.914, 2.85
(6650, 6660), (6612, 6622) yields 0.291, 2.108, 2.92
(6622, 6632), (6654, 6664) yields 0.390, 2.712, 2.56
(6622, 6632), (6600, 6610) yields 0.344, 2.712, 2.90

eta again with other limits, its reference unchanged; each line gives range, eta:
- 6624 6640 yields 6625.0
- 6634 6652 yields 6649.0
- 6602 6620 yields 6619.0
